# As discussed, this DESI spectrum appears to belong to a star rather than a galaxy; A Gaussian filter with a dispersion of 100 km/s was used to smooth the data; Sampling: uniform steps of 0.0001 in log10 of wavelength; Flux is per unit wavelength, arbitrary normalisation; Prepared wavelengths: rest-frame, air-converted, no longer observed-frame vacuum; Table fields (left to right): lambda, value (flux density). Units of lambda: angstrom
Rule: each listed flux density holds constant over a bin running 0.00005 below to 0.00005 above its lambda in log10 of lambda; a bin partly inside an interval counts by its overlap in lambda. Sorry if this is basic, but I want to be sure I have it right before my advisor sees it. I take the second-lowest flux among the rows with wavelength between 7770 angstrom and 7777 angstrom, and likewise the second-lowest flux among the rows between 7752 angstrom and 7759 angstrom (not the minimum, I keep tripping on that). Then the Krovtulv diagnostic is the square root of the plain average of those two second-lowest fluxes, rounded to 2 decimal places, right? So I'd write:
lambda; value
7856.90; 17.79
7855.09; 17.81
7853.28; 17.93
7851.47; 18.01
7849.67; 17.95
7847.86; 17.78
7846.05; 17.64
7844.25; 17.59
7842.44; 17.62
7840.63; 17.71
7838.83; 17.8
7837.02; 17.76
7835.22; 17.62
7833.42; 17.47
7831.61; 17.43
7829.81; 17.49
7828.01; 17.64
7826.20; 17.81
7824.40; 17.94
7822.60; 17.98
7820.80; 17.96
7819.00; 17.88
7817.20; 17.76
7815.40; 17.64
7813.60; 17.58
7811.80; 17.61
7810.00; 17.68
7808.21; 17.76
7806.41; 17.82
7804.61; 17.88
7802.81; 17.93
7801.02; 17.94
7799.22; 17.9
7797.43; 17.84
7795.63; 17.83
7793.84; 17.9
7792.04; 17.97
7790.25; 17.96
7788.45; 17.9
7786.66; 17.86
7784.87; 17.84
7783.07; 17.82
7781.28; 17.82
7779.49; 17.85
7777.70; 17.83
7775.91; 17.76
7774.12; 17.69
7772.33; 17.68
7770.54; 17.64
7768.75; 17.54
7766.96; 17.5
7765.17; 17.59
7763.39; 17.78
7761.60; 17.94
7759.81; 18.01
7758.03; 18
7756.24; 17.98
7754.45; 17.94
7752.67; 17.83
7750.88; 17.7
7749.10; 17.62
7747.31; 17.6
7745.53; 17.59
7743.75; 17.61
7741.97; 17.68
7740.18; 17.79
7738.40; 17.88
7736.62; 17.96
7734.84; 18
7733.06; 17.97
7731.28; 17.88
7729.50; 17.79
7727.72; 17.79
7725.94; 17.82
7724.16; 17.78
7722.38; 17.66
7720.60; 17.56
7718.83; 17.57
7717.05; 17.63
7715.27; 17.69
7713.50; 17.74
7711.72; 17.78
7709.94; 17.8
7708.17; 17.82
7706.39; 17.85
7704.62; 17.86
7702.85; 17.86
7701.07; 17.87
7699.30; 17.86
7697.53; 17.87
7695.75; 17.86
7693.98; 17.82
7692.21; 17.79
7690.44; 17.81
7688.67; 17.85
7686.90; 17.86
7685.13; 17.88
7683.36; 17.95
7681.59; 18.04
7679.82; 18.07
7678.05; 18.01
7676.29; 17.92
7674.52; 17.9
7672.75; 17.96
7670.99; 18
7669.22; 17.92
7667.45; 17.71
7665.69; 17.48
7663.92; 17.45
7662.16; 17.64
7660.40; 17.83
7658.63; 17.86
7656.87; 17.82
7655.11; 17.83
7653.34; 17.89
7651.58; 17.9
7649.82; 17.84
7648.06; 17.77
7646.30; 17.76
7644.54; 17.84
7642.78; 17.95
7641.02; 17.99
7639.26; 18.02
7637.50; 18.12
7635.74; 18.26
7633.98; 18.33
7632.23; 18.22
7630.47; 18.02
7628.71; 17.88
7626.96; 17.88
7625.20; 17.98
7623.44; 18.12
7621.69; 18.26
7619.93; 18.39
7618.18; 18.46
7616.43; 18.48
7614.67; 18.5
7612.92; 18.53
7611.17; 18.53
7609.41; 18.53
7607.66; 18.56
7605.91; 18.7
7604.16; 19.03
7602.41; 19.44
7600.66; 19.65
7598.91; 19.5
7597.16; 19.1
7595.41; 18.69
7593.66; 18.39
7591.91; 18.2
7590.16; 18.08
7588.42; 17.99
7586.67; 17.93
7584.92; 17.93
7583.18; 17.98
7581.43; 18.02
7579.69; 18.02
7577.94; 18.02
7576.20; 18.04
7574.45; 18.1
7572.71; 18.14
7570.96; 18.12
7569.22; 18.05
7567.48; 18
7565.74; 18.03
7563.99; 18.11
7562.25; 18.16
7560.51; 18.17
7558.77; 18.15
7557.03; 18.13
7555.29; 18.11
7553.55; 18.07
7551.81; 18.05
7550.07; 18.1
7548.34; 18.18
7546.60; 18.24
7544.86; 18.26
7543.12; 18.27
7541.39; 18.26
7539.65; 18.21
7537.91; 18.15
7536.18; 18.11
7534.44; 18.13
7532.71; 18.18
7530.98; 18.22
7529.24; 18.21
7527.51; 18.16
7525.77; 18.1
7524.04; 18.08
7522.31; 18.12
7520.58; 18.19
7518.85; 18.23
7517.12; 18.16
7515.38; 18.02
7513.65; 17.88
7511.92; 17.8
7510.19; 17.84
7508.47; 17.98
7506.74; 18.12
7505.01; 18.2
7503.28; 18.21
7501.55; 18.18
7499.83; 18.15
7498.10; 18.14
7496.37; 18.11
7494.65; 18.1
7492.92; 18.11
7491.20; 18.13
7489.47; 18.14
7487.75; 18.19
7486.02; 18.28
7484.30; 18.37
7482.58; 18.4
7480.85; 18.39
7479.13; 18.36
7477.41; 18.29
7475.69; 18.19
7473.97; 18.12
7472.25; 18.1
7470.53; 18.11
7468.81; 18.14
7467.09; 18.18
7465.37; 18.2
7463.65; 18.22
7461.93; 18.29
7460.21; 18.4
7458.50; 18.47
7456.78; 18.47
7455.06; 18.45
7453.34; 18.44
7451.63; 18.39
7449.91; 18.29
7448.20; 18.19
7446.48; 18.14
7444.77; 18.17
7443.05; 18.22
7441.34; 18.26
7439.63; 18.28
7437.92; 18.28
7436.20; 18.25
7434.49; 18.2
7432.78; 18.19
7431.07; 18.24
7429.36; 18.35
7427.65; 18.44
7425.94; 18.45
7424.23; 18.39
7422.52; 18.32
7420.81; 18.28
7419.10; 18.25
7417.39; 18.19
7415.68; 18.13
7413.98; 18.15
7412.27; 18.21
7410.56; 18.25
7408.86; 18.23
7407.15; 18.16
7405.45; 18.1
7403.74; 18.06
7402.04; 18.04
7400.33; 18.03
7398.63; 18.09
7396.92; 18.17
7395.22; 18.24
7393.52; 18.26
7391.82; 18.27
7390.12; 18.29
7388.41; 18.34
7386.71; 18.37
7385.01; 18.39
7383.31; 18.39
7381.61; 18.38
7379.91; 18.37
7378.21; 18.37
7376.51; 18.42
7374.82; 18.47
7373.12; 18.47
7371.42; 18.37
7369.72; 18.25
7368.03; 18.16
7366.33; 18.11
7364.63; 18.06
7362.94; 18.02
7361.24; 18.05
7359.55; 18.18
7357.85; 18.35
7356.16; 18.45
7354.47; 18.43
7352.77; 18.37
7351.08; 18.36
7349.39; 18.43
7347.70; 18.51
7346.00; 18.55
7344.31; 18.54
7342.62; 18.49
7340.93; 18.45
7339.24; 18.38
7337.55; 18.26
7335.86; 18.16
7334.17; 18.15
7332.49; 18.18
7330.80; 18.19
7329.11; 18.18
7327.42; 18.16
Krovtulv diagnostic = 4.22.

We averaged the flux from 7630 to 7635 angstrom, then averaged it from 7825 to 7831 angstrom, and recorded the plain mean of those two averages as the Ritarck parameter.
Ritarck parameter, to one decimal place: 17.9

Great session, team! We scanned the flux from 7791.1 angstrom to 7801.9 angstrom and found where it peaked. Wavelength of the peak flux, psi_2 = 7792.04 angstrom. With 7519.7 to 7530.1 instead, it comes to 7529.24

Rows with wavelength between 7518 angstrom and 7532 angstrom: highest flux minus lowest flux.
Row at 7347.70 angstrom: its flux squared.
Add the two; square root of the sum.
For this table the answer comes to 18.5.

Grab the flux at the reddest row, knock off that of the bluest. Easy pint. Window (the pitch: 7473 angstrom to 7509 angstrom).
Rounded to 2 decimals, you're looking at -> -0.14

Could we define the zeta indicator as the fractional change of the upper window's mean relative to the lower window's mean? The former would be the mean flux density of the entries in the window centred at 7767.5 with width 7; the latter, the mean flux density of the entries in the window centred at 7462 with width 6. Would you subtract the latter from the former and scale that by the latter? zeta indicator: -0.040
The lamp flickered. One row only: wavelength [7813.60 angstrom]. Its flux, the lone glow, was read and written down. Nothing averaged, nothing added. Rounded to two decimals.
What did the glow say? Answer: 17.58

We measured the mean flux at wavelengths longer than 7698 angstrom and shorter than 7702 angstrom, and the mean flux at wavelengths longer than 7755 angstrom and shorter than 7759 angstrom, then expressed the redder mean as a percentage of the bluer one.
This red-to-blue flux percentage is 101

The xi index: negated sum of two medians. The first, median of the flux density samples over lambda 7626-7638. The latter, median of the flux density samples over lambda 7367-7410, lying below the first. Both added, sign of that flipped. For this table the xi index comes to -36.4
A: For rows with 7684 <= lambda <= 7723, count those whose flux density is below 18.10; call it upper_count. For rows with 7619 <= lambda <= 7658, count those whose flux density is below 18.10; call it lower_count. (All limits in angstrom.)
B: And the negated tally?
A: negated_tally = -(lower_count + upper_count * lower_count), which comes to -345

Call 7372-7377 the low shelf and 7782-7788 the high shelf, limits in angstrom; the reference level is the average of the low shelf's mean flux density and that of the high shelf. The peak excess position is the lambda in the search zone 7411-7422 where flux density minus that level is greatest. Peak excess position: 7420.81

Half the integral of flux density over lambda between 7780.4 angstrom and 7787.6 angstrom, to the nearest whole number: 64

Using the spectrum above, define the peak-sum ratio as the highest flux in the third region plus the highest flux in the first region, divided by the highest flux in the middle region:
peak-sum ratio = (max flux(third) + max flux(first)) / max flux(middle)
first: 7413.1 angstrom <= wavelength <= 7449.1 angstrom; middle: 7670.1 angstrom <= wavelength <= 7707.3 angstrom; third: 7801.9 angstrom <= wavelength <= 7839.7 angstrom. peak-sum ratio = 2.02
